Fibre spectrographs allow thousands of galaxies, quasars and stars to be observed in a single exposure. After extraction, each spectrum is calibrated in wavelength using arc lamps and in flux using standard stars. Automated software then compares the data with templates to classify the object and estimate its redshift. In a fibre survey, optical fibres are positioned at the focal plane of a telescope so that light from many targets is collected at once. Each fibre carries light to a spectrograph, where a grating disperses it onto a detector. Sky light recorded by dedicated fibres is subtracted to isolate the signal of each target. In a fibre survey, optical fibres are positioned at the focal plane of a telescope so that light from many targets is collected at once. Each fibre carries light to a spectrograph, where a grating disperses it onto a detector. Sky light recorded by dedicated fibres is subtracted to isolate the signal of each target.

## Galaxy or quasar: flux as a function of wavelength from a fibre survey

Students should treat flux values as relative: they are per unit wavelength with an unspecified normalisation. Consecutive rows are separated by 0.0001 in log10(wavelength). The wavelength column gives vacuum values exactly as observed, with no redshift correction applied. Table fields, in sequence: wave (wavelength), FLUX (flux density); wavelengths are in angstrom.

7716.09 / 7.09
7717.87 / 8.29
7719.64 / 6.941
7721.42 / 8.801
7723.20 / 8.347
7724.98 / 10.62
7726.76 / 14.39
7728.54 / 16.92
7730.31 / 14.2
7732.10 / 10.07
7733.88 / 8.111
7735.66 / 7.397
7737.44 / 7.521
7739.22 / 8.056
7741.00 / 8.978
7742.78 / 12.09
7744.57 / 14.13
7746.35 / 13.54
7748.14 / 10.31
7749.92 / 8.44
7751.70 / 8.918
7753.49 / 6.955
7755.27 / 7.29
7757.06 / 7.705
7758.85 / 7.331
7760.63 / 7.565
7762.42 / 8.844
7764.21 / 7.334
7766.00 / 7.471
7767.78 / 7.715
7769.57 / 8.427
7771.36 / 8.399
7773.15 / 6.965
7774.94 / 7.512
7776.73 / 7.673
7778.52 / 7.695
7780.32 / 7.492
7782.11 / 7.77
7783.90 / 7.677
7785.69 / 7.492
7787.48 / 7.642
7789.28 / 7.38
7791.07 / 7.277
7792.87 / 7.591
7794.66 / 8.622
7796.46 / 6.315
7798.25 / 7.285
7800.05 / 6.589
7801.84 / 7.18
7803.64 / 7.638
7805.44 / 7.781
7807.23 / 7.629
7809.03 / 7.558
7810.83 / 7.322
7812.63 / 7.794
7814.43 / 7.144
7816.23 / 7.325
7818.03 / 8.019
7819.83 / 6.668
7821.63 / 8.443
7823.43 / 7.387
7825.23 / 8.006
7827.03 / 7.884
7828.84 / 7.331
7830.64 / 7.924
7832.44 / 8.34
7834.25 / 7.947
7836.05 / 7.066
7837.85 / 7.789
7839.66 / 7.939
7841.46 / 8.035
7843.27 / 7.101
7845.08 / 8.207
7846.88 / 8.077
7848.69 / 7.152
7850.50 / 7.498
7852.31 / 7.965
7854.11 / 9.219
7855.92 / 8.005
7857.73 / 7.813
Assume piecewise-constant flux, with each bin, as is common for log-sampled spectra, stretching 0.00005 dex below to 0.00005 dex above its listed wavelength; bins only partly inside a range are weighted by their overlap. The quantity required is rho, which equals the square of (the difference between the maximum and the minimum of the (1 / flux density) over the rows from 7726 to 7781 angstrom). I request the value 0.0072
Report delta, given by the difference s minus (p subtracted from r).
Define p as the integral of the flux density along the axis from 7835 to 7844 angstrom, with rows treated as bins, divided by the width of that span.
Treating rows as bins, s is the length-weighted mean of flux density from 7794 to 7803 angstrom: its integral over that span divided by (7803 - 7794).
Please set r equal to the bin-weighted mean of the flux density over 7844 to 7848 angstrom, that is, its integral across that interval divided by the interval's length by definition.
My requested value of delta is 6.7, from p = 7.61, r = 8.0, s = 7.2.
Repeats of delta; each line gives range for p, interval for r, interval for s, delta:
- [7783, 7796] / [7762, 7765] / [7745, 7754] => 9.6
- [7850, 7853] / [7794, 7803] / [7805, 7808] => 8.3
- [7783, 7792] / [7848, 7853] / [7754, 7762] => 7.5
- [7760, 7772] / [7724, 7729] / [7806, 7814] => 1.9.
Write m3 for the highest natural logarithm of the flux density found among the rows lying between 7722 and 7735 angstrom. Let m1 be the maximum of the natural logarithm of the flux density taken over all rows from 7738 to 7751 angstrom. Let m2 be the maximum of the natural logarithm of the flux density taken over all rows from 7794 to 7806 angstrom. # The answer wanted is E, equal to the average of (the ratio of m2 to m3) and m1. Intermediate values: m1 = 2.65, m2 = 2.15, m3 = 2.83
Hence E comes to 1.70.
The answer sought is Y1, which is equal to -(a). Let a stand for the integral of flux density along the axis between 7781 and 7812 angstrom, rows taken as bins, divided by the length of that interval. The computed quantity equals -7.5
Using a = 7.5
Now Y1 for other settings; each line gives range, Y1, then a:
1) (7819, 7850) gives -7.7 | 7.7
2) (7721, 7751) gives -10.7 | 10.7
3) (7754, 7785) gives -7.7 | 7.7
